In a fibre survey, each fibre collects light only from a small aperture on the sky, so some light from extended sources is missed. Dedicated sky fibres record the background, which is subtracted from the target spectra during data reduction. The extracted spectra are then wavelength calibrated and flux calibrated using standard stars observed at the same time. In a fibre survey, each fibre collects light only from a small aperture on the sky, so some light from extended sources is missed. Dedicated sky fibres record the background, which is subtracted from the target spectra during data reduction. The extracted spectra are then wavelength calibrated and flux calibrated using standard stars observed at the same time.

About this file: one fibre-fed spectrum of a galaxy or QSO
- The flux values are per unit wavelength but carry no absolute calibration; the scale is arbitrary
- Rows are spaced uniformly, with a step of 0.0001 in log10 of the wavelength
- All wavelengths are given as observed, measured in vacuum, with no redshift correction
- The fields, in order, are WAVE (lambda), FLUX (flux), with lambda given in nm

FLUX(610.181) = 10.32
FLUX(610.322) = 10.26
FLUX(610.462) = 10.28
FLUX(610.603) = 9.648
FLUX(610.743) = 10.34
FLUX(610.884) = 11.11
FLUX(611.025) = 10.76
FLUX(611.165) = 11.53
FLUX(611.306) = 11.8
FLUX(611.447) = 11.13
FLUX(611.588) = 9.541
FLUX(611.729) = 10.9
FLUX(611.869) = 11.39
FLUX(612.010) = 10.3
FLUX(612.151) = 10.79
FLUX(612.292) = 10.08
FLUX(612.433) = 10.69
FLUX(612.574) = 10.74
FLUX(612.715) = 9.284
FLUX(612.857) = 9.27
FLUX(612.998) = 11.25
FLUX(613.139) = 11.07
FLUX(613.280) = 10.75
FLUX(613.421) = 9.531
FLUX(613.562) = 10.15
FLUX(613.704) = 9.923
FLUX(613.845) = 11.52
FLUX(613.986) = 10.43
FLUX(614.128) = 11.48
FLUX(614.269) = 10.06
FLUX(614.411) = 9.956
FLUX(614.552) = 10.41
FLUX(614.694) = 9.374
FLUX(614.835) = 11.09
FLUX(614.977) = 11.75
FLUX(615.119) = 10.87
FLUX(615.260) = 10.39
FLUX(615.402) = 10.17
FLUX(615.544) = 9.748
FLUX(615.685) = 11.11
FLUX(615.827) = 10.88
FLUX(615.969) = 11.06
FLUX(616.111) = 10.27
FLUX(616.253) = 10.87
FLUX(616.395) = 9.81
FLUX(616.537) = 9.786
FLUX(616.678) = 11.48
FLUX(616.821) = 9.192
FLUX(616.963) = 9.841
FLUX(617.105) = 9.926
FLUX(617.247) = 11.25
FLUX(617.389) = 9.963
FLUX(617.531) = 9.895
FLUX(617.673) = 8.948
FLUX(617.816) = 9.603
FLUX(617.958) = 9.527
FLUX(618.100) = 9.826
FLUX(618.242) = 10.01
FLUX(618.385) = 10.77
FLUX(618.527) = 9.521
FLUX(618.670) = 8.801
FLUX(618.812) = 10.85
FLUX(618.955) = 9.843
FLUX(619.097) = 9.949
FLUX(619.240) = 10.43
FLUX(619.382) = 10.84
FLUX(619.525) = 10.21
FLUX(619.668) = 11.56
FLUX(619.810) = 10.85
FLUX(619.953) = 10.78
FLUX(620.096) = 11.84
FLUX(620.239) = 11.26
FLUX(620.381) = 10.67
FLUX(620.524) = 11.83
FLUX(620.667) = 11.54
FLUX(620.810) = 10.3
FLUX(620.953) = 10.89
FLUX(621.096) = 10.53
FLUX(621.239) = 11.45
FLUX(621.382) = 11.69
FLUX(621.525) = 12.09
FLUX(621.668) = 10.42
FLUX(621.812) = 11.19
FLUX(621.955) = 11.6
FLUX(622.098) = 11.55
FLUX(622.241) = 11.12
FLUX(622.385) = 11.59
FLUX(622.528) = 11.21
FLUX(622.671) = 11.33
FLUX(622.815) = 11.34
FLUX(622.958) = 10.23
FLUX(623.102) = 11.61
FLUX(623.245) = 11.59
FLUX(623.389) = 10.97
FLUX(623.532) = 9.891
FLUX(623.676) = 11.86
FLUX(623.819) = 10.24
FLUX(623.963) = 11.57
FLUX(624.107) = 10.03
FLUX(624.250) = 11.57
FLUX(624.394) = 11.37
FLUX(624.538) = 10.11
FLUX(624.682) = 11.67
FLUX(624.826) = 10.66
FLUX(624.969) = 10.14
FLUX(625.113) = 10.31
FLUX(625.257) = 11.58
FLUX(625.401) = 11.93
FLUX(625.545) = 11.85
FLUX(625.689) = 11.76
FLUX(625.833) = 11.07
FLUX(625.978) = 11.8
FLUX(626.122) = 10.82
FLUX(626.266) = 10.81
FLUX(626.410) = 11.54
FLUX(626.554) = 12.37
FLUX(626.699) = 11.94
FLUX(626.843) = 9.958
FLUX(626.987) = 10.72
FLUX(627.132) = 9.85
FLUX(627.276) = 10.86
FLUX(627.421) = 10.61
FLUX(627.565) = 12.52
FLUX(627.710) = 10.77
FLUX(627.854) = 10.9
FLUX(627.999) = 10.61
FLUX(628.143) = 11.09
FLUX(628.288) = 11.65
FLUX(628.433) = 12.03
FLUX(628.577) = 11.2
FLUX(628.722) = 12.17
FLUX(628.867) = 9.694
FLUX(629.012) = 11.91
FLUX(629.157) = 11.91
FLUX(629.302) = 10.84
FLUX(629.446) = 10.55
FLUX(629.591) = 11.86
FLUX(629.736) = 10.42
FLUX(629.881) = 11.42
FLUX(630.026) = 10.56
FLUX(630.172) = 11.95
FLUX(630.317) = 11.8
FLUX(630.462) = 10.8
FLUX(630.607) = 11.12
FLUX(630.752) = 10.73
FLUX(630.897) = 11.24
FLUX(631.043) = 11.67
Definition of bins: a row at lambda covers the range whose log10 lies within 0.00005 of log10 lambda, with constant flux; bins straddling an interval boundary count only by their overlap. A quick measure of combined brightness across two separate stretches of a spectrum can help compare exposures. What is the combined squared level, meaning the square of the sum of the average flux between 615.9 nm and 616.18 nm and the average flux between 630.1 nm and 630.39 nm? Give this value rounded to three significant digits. 508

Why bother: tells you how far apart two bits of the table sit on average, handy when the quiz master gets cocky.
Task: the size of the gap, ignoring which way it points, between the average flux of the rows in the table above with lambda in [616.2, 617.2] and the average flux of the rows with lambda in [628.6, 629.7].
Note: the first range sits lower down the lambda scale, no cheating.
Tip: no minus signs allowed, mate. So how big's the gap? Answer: 1.1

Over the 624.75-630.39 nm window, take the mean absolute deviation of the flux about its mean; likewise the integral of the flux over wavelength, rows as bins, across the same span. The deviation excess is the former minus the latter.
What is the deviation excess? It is -62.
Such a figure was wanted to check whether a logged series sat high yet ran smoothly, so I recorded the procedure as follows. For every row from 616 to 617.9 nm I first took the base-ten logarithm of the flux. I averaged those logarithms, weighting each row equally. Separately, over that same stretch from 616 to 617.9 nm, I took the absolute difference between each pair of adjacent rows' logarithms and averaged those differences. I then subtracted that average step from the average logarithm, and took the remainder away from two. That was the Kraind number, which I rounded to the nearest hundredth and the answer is 1.04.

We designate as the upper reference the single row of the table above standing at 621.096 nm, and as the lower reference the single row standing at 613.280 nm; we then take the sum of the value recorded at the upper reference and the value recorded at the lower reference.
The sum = 21.3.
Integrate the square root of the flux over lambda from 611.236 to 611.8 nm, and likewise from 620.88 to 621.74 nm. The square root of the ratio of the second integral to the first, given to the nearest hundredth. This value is 1.24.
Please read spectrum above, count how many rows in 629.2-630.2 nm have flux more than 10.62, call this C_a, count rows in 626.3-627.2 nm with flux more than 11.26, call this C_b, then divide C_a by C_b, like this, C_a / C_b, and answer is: 1.3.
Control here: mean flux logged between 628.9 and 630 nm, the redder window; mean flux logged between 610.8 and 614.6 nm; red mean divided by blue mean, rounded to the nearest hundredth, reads 1.06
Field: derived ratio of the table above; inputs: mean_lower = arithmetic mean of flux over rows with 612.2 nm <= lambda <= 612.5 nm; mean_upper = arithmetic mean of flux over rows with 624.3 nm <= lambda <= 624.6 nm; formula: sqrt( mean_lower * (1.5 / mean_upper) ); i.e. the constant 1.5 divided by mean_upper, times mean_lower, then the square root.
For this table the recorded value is 1.20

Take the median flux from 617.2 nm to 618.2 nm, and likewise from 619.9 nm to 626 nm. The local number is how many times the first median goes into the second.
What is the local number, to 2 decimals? 1.15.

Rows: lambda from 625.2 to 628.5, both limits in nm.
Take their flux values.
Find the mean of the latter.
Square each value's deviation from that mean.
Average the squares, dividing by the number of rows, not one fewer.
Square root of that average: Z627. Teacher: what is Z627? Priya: 0.70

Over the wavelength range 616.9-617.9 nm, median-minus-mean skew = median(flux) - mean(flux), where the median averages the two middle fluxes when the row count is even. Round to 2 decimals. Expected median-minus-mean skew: -0.02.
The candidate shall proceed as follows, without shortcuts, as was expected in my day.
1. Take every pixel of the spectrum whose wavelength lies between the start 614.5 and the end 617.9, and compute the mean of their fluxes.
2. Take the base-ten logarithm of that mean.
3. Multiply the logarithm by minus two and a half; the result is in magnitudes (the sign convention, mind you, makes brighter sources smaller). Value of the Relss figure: -2.534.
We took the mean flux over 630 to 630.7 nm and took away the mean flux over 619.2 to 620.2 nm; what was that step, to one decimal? 0.3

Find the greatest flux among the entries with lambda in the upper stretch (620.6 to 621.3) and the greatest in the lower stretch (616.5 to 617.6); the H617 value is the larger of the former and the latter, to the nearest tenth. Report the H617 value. 11.5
